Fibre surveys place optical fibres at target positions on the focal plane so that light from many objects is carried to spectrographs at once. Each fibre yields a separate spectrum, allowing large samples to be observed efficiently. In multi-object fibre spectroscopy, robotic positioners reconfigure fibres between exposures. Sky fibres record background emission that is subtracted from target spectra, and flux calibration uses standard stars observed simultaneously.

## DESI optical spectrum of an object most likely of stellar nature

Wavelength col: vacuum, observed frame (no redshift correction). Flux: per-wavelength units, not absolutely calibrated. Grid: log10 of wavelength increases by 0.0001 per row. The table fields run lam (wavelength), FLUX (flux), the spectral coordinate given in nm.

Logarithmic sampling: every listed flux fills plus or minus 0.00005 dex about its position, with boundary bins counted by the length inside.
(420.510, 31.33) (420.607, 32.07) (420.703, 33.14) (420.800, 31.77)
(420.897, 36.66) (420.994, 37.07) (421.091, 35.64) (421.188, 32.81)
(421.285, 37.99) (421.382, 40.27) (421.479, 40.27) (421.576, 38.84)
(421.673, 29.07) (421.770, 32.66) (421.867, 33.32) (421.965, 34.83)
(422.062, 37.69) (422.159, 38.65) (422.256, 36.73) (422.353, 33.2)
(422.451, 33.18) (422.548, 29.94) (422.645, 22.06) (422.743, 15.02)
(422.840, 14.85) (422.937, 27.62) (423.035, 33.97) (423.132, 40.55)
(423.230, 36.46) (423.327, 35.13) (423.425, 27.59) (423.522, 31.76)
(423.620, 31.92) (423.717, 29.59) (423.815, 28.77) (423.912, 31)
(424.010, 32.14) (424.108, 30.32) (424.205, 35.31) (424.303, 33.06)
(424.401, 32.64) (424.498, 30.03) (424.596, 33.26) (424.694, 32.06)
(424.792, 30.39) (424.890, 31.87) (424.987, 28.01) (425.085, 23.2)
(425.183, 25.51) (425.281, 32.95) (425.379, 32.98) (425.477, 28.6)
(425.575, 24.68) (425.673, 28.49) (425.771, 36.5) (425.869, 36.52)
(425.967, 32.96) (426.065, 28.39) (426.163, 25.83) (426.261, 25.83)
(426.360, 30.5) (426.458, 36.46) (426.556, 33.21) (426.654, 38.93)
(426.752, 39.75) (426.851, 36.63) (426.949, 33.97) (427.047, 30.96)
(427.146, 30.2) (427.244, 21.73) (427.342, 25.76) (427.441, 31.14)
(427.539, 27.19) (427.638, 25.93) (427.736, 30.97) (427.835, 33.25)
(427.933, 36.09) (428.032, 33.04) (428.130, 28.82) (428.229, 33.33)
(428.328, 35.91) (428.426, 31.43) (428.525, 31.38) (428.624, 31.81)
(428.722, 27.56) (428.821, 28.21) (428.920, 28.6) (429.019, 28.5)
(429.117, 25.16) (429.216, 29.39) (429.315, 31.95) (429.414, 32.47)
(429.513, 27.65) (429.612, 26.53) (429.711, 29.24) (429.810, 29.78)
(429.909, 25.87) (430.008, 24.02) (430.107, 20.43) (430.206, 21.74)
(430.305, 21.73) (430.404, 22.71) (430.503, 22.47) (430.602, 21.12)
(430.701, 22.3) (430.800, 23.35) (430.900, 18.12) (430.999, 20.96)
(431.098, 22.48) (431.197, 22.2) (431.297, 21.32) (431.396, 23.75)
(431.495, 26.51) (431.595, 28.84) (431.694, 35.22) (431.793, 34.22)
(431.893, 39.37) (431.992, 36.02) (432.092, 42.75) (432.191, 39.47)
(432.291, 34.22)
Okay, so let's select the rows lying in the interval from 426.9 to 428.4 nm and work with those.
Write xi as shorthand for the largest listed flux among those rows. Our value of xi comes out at 36.09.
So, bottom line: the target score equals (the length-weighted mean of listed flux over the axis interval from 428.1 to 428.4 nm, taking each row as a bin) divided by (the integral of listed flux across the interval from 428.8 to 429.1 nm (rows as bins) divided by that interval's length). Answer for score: 1.17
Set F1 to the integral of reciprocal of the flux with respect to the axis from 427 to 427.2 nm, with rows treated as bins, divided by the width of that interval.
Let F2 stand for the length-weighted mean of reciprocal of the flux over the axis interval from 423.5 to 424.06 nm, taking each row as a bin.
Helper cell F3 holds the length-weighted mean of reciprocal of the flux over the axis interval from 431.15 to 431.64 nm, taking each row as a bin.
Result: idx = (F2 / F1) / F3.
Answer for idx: 24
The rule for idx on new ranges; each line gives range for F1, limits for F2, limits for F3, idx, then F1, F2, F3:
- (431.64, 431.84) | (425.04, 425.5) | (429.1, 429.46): 37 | 0.029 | 0.036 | 0.033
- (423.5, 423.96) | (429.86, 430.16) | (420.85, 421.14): 48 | 0.033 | 0.043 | 0.027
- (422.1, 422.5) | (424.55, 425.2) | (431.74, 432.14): 46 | 0.028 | 0.035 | 0.026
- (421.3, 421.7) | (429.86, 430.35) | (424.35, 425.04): 51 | 0.027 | 0.044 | 0.032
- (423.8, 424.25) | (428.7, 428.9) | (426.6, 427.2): 39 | 0.032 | 0.036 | 0.029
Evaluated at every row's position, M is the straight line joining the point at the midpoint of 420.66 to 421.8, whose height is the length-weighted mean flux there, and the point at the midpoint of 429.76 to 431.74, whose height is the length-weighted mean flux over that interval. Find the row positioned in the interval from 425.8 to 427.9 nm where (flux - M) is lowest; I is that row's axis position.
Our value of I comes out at 427.244 nm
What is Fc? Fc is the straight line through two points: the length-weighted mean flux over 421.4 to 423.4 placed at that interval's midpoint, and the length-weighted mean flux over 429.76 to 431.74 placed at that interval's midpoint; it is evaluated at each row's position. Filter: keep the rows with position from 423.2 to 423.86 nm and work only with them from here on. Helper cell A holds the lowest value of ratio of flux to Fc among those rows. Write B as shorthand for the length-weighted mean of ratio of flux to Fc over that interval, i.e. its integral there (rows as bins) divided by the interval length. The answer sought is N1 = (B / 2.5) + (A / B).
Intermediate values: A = 0.88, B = 1.01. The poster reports 1.28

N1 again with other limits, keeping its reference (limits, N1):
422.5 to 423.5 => 0.88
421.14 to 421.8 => 1.25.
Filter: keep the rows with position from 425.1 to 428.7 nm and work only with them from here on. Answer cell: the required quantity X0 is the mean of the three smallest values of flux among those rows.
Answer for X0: 24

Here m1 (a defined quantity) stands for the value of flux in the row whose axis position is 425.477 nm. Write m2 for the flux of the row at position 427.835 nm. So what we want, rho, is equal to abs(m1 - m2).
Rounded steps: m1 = 28.6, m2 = 33.25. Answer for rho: 5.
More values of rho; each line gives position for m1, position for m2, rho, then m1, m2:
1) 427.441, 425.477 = 3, 31.14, 28.6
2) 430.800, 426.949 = 11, 23.35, 33.97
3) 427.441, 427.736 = 0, 31.14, 30.97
